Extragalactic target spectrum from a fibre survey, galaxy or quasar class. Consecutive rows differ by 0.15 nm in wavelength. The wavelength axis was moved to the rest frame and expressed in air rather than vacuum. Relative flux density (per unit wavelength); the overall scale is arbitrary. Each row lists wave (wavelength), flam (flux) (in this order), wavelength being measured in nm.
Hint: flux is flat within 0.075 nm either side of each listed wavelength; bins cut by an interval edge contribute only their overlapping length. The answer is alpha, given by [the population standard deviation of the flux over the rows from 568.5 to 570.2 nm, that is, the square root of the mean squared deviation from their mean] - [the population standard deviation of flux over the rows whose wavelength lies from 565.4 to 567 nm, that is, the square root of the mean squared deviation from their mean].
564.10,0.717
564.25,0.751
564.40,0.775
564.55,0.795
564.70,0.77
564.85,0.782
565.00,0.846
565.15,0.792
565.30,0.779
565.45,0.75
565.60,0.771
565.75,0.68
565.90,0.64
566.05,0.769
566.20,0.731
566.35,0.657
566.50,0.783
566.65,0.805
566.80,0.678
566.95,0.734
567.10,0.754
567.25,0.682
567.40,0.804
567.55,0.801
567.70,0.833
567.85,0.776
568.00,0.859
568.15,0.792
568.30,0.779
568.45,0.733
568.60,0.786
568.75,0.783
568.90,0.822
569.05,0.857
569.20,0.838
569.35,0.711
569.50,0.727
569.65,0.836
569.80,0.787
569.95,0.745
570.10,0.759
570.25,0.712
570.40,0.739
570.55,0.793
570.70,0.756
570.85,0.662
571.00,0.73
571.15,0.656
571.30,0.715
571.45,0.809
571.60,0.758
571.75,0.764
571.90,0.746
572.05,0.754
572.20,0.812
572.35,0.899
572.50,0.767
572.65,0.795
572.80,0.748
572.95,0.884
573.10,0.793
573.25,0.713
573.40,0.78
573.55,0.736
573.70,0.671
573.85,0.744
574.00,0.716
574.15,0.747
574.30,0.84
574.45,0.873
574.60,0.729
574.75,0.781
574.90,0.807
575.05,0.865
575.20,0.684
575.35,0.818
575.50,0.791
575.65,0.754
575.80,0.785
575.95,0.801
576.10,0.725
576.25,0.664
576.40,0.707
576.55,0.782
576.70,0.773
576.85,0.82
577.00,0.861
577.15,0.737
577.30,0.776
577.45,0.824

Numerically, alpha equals -0.007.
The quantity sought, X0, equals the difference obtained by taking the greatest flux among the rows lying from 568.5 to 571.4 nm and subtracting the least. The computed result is 0.201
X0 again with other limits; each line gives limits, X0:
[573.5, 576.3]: 0.209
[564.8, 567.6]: 0.206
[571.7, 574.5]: 0.228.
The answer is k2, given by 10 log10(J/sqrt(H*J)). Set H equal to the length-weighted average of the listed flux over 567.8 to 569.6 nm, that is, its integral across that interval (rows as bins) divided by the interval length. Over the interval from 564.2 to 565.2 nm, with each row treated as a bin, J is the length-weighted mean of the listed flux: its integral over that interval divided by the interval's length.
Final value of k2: 0.00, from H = 0.789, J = 0.788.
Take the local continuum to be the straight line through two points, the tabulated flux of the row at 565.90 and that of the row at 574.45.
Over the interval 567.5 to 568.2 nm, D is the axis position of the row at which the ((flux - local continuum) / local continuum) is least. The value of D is 567.85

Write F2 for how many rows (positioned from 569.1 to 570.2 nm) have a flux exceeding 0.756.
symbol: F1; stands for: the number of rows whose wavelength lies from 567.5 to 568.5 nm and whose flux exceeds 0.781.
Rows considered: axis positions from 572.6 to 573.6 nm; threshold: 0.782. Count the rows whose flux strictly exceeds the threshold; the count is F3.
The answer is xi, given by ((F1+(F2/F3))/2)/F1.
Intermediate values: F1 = 4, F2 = 4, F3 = 3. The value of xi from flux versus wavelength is 0.67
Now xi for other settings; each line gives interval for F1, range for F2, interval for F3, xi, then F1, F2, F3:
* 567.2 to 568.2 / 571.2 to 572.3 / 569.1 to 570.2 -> 0.63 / 5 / 4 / 3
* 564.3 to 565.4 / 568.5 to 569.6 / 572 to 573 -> 0.66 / 4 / 5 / 4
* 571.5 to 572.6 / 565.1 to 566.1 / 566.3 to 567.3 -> 1.00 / 2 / 4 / 2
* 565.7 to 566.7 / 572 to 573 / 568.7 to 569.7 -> 0.75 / 2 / 5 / 5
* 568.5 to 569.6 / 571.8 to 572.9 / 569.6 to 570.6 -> 0.63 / 5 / 4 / 3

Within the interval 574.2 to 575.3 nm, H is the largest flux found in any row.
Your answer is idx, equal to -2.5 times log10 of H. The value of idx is 0.15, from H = 0.873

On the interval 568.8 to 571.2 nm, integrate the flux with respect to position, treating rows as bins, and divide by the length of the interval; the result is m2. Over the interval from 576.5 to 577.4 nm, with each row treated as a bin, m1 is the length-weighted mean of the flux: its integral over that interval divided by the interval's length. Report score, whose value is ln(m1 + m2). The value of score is 0.440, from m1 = 0.793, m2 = 0.759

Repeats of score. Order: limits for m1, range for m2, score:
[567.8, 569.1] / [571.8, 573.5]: 0.462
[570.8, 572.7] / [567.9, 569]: 0.441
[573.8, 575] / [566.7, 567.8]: 0.431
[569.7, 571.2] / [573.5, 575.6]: 0.411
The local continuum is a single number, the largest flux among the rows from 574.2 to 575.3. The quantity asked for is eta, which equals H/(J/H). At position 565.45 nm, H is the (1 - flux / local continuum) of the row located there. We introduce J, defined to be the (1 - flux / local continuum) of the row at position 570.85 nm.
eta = 0.08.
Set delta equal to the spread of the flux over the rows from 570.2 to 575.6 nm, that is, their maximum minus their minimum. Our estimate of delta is 0.243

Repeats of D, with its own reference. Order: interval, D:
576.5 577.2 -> 577.15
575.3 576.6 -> 576.25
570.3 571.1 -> 570.85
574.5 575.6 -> 575.20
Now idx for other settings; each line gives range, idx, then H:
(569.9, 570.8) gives 0.25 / 0.793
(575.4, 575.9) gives 0.25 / 0.791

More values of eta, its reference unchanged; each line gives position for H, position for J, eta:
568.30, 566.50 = 0.11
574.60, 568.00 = 1.70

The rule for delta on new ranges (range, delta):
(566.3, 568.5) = 0.202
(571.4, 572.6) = 0.153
